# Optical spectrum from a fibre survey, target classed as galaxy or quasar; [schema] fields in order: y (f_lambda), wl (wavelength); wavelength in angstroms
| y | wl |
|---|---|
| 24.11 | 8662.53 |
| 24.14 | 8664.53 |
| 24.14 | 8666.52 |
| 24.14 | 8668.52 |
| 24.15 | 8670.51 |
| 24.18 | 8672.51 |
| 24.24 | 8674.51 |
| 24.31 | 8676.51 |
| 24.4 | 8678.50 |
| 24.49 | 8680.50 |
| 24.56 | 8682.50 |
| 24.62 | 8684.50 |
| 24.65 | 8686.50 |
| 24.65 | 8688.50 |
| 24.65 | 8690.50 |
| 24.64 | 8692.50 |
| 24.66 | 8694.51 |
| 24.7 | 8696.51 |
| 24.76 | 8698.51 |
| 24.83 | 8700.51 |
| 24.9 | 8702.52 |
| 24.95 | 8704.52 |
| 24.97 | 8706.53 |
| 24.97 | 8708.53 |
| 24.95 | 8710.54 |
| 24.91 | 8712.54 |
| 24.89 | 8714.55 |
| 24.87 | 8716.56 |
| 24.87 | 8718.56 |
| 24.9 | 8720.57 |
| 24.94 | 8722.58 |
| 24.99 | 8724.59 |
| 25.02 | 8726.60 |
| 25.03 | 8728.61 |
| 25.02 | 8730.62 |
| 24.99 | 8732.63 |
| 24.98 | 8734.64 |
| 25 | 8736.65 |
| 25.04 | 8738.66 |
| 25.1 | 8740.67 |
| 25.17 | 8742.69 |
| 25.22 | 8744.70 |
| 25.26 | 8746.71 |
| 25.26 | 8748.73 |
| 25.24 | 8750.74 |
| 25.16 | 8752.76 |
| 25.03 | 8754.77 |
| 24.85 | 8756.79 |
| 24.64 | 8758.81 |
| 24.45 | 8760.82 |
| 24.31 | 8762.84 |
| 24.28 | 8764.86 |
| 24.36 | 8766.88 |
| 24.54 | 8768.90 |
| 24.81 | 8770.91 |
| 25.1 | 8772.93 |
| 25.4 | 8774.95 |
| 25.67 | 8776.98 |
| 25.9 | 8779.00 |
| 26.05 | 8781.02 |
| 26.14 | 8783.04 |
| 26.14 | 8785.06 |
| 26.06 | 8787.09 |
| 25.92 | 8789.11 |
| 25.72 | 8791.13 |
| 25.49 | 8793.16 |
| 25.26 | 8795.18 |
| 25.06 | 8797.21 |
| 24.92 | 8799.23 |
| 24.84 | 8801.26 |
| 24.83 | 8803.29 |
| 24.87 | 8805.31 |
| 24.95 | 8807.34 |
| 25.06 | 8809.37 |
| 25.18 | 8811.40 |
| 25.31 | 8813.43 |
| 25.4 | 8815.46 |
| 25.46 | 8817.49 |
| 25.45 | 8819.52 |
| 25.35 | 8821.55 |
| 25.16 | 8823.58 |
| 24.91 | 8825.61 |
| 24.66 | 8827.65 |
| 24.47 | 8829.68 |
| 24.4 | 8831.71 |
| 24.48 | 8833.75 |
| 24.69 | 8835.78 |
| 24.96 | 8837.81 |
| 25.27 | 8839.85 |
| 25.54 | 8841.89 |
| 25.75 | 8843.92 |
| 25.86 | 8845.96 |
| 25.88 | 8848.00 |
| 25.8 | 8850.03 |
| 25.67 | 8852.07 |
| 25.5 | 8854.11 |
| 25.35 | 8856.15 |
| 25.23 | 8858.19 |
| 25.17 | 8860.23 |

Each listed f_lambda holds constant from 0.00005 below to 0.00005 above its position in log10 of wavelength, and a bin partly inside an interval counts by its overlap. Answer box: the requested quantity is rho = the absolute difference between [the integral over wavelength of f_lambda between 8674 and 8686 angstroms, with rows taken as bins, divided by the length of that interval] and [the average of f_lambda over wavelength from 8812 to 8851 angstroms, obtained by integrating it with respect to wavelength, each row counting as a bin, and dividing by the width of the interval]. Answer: 0.7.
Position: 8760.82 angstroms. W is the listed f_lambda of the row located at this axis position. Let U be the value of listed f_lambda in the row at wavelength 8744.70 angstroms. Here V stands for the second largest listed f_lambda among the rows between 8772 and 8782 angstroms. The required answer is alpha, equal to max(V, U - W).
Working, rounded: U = 25.22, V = 25.9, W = 24.45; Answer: 25.9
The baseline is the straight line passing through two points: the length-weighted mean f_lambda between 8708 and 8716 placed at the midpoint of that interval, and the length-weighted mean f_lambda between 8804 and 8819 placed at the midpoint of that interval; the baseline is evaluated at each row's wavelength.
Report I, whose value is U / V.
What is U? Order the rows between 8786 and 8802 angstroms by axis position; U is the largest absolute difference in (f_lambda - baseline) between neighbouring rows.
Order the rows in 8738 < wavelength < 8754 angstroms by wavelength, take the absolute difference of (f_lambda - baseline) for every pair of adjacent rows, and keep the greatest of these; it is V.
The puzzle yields 2.8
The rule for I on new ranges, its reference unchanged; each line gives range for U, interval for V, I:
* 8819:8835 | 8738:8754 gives 3.0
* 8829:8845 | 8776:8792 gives 1.4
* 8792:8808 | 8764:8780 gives 0.8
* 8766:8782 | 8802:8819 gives 2.4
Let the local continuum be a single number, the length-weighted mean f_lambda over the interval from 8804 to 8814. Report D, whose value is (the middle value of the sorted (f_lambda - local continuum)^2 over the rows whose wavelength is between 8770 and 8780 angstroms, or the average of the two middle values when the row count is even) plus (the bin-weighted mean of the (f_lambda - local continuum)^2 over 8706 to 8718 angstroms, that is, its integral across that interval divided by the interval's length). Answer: 0.14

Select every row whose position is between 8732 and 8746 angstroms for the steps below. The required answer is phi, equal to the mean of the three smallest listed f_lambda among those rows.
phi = 25.0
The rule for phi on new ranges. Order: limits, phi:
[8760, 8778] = 24.3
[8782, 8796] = 25.5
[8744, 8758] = 25.0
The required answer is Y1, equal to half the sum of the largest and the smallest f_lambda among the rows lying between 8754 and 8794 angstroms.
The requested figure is 25.2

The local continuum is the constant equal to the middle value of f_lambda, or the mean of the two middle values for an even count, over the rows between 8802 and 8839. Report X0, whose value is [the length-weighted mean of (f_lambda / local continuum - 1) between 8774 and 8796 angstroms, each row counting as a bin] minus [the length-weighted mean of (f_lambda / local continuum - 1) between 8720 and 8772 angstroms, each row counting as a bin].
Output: 0.036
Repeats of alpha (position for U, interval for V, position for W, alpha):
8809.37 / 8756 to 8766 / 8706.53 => 24.6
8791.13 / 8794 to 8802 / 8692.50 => 25.1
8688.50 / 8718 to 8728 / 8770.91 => 25.0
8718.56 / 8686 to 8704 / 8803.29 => 24.8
